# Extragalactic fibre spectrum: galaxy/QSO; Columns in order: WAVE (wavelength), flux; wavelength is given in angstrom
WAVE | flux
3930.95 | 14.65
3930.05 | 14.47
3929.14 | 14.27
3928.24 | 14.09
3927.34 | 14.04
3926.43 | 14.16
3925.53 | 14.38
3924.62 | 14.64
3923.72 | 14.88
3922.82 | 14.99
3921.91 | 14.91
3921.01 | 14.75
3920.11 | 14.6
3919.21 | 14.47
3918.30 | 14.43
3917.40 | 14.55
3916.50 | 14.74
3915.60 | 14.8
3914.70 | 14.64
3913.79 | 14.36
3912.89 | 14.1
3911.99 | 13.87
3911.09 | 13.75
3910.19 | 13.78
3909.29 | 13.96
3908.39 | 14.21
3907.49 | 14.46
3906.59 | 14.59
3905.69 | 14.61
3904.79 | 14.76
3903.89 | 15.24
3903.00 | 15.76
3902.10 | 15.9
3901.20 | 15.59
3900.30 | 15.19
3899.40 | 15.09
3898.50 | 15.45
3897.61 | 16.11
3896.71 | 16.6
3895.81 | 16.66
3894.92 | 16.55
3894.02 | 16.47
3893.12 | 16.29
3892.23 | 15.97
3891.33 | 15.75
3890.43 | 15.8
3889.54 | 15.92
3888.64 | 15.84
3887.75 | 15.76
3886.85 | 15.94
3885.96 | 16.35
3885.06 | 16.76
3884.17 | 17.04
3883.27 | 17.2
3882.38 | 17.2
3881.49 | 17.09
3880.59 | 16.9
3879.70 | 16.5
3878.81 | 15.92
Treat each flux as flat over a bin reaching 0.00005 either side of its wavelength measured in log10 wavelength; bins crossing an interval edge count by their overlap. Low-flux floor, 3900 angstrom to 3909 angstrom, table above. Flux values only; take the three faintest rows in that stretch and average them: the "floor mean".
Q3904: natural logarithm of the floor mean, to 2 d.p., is 2.67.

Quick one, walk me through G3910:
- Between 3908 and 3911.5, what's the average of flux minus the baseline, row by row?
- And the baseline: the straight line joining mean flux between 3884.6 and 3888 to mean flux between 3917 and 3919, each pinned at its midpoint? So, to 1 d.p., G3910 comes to -1.0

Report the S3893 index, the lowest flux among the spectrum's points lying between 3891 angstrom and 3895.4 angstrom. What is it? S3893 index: 15.75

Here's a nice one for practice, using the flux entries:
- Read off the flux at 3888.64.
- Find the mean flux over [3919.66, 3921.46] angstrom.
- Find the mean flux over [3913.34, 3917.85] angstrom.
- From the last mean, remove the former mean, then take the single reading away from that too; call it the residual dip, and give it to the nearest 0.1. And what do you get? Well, -15.9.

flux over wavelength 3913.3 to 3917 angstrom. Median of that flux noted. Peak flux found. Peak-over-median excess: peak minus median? 0.11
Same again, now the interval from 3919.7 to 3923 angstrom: 0.16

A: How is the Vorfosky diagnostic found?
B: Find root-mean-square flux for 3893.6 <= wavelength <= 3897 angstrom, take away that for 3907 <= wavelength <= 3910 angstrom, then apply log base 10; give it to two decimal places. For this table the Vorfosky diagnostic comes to 0.37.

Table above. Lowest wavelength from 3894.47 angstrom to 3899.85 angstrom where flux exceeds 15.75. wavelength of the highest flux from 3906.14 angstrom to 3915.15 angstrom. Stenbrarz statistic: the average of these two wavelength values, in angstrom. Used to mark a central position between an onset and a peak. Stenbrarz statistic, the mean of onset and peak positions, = 3904.8 angstrom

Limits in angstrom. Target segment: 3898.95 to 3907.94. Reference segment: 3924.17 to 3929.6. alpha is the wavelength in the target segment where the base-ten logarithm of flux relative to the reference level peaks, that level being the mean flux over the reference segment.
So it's 3902.10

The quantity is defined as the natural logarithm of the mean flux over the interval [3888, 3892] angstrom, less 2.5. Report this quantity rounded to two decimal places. 0.26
